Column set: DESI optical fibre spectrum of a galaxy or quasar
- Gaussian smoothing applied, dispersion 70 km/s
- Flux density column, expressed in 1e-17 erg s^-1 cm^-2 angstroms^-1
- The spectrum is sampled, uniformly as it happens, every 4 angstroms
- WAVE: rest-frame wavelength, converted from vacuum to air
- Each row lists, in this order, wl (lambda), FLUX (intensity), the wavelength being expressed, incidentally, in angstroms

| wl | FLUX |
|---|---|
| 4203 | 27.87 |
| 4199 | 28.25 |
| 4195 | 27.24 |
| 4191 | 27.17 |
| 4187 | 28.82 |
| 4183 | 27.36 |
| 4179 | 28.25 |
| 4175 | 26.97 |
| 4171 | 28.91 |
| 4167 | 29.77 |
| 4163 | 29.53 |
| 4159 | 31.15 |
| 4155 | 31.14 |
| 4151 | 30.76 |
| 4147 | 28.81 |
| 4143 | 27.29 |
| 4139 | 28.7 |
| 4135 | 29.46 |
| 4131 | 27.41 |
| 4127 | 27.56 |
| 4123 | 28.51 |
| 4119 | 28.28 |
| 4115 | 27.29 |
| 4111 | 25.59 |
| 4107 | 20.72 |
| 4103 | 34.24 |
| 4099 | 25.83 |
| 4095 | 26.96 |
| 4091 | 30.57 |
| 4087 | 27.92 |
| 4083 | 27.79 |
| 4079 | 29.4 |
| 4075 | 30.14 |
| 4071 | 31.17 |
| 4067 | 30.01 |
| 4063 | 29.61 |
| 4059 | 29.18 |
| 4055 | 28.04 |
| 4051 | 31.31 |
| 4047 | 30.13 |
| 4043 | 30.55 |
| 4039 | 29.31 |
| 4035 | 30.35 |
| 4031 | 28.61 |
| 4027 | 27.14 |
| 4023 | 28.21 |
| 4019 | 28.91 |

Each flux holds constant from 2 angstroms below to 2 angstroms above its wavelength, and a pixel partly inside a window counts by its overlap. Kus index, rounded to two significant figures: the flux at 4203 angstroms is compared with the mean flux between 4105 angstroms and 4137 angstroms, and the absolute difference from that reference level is 1.0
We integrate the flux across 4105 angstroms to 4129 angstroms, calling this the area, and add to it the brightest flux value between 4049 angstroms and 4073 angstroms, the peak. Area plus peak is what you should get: 663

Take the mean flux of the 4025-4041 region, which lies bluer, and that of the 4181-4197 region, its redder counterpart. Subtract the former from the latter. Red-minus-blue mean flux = -1.2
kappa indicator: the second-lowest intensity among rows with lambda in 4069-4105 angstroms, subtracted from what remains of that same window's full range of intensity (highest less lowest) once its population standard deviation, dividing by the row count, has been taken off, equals -21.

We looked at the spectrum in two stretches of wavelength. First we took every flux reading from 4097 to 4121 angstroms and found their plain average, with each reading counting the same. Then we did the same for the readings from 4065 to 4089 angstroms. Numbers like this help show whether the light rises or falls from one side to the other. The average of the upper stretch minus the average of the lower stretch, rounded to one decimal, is -2.4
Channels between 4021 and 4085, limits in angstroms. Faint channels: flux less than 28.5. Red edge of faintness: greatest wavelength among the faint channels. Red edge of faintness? 4083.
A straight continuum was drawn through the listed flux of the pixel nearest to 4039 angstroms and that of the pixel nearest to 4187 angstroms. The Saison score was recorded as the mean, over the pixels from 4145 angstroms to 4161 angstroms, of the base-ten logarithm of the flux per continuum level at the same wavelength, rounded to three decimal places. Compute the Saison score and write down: 0.022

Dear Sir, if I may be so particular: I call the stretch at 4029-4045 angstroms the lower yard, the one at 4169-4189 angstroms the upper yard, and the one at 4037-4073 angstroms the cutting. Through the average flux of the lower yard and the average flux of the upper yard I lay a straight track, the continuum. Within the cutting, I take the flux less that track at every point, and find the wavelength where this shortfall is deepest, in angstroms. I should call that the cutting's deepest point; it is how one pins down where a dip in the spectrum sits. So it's 4055 angstroms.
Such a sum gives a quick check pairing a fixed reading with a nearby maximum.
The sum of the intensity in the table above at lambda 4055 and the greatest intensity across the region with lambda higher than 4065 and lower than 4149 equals 62.3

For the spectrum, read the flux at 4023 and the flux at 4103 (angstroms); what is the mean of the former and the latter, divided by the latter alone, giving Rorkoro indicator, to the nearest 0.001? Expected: 0.912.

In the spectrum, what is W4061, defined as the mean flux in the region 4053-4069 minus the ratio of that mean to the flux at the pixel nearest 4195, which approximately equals 28.1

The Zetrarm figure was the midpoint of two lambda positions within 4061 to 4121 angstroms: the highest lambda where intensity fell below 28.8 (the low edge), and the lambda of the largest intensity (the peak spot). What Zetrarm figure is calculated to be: 4111 angstroms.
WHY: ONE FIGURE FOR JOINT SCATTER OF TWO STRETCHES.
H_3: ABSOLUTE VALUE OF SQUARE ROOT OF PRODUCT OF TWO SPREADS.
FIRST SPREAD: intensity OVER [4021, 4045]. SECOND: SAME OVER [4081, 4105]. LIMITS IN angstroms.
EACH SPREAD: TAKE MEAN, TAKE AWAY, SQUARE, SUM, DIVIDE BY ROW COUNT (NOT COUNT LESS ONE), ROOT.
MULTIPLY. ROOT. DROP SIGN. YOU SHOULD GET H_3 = 1.82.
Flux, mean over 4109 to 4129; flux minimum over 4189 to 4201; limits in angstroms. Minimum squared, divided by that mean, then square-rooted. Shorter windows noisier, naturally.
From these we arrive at 5.19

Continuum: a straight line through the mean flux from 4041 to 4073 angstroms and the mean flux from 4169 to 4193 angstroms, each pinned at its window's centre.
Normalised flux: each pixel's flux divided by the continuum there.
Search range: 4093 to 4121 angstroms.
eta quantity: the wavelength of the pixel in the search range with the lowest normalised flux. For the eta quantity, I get 4107 angstroms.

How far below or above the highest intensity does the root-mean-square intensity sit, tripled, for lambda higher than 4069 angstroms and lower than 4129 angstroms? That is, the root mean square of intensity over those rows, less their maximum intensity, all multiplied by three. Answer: -18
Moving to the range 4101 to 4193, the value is -17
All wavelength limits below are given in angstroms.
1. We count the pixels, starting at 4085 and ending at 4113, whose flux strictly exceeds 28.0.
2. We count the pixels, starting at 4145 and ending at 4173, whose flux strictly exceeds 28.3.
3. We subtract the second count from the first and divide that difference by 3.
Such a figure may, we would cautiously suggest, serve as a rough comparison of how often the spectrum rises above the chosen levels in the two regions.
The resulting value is -1.7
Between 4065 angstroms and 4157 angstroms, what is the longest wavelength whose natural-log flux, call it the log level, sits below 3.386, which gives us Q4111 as 4147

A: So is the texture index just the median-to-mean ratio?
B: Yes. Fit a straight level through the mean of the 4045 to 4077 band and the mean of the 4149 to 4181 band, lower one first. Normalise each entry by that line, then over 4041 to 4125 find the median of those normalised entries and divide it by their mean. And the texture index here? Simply 1.01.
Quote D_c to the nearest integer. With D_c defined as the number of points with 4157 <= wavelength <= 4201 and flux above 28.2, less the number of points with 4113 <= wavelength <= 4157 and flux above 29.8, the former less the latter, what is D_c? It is 5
